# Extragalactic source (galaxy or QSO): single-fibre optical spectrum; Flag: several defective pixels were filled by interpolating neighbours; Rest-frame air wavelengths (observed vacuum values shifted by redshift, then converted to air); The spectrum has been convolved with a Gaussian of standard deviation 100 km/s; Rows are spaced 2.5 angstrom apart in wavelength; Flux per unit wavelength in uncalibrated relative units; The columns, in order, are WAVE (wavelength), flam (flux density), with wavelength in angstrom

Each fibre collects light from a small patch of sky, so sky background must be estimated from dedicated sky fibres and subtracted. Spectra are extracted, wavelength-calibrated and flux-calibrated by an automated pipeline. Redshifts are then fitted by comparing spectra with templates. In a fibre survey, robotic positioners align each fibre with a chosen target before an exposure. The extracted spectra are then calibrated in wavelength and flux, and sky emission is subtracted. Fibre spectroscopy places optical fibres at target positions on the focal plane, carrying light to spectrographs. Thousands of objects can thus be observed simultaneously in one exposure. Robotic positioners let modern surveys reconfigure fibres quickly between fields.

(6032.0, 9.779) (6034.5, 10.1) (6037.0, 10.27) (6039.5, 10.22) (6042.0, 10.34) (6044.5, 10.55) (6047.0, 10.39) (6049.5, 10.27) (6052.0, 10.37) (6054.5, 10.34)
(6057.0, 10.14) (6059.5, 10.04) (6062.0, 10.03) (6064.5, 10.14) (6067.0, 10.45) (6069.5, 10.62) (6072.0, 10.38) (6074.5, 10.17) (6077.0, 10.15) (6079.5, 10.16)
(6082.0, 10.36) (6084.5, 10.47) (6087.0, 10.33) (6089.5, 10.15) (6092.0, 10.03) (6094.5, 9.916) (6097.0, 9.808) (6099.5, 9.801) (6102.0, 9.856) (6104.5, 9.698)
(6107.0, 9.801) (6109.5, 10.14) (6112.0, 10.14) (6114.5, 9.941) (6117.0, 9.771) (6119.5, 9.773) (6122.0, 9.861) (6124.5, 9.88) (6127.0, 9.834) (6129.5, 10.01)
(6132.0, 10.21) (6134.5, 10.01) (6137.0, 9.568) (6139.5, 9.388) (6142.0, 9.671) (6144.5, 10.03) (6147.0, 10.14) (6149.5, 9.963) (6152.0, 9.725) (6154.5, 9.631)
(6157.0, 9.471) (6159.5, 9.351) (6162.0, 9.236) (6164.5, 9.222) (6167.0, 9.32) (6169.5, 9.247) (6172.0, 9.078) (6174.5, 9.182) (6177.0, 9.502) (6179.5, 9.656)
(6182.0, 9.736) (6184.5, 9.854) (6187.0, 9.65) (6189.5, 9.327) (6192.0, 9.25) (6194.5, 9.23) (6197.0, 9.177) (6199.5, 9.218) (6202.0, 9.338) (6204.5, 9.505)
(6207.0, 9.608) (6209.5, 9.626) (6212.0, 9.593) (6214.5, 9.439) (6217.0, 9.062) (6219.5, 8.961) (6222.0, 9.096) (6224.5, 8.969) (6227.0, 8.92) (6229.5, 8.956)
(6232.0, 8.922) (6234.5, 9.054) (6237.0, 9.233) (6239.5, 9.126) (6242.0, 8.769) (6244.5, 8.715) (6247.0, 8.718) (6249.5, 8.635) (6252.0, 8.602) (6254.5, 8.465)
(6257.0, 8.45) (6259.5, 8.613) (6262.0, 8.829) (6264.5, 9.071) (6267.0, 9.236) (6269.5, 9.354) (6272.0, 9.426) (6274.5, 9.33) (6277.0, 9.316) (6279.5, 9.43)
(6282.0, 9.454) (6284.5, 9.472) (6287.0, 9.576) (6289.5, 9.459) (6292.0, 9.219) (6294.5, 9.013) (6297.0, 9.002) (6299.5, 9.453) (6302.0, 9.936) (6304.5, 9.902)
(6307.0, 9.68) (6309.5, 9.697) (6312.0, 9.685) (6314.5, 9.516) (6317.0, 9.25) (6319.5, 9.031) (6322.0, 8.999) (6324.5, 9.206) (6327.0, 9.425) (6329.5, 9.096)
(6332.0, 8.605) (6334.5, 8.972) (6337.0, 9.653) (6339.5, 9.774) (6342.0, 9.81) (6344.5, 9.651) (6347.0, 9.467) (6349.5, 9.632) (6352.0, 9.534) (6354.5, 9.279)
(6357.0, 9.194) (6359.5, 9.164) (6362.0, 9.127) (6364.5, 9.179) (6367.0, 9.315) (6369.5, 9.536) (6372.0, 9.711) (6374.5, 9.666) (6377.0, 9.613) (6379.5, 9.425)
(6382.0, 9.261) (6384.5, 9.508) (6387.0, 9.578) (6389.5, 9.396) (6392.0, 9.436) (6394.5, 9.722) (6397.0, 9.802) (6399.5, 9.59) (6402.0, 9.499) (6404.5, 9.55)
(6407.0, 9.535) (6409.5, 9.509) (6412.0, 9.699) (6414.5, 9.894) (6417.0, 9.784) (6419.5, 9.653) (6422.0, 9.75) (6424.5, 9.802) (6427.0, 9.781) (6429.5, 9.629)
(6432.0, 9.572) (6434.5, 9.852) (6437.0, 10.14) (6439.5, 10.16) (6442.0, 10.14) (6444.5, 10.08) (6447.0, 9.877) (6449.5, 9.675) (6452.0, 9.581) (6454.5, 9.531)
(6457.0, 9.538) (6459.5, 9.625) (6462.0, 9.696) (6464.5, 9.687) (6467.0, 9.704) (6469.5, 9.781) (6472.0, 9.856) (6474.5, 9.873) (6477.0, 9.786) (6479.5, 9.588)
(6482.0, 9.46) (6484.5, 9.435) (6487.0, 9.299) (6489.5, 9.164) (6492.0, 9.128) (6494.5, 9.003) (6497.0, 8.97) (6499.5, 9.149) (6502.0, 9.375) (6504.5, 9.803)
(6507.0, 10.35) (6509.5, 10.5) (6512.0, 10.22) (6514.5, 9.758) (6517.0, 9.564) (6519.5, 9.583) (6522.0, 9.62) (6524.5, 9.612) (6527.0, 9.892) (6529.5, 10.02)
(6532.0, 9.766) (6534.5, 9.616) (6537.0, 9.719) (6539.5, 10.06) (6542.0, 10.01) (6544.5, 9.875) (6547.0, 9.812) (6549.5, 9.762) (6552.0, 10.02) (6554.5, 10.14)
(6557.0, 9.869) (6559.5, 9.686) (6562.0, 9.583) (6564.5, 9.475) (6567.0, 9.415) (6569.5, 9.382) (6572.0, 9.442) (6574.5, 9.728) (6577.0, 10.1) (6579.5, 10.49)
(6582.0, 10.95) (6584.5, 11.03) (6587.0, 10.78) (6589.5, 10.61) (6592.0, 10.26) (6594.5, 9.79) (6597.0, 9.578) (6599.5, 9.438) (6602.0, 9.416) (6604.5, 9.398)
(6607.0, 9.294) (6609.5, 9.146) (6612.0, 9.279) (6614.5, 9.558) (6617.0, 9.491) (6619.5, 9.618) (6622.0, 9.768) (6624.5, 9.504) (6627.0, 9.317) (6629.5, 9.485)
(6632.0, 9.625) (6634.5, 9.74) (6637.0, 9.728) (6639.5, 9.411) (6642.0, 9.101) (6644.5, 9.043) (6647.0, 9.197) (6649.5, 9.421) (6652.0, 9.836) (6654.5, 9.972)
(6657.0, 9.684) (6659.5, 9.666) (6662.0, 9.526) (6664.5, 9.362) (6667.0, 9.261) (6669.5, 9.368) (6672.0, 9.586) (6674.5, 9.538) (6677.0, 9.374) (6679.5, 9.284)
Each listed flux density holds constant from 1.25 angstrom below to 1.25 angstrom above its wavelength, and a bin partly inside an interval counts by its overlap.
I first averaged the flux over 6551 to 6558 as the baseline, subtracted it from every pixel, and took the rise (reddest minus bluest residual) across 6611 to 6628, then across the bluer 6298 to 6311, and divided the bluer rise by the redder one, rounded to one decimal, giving 6.4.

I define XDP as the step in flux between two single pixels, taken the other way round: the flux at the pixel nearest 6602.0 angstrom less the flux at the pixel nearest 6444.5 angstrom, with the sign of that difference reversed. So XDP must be 0.66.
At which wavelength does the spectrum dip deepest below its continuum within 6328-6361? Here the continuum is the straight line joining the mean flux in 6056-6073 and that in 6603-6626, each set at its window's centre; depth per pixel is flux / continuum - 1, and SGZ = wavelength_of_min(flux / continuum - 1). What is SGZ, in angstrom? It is 6332.0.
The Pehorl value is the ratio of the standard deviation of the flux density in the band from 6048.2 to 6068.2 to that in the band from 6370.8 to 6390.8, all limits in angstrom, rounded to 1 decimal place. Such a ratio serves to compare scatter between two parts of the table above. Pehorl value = 1.0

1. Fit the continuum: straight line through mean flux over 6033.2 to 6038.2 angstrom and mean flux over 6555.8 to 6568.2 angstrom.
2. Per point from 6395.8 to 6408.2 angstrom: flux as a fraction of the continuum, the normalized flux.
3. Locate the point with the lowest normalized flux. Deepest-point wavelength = 6402.0 angstrom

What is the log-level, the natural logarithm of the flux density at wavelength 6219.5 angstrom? 2.19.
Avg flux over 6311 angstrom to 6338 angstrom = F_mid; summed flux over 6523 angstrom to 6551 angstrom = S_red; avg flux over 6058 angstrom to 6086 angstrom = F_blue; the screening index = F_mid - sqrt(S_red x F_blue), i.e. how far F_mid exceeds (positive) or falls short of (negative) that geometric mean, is -24.1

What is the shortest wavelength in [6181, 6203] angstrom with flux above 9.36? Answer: 6182.0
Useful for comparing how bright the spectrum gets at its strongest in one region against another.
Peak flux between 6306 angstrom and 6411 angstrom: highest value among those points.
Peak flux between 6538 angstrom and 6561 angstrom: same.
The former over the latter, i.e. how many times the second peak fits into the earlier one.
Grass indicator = 0.97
